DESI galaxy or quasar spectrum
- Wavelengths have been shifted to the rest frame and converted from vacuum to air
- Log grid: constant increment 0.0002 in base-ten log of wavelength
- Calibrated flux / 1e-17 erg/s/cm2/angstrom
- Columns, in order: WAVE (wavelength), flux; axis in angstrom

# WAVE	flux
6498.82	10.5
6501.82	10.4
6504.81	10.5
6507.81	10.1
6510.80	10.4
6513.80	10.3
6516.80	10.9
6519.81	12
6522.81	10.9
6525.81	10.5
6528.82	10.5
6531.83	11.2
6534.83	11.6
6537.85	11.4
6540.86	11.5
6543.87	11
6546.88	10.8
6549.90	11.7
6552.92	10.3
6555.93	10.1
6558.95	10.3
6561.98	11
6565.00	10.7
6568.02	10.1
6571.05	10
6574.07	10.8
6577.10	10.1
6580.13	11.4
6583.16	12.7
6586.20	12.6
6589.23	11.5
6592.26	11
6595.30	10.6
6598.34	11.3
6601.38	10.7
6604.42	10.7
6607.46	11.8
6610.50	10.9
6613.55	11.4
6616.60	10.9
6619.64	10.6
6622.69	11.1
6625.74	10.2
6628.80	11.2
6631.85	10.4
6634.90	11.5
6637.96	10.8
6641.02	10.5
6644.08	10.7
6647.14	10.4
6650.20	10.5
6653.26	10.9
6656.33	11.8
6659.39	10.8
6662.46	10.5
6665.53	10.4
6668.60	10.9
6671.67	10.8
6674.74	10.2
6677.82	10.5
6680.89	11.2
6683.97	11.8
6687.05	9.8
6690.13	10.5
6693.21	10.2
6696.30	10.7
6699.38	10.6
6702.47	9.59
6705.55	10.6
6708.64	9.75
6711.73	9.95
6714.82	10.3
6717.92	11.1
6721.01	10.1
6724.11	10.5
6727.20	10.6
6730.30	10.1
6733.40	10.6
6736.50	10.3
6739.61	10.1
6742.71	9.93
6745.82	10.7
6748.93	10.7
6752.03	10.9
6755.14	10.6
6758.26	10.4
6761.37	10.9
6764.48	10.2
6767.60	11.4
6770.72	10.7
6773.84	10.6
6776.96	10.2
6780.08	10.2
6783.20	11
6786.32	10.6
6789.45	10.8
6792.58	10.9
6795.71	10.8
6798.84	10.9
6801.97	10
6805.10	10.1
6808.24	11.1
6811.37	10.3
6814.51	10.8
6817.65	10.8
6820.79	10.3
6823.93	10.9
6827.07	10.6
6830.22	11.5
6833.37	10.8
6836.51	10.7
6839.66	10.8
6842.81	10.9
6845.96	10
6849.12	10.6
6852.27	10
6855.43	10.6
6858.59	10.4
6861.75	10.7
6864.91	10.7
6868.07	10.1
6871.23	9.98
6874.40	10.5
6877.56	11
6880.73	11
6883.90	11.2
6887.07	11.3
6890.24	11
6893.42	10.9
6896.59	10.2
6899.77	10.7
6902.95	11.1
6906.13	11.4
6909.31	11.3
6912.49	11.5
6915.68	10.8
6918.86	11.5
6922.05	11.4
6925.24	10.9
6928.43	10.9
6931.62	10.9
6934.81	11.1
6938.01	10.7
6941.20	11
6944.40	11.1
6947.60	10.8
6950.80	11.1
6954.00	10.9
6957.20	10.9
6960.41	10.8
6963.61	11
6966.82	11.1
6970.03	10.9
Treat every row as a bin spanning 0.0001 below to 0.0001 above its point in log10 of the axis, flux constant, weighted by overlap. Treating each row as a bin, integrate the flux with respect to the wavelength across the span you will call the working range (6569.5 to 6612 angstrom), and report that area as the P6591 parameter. 474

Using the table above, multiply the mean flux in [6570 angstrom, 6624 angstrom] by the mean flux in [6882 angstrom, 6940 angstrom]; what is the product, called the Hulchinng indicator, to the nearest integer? 123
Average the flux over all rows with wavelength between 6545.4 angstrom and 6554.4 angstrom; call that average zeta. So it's 10.9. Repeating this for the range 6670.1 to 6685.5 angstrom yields 10.9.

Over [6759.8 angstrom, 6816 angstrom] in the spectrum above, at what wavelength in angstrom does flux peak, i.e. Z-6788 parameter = 6767.60 angstrom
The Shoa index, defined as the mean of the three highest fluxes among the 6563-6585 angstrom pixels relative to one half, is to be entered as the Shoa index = 23.3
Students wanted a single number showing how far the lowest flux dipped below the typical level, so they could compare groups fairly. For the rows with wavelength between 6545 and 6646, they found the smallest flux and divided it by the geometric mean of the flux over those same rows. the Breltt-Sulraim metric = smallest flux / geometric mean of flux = 0.917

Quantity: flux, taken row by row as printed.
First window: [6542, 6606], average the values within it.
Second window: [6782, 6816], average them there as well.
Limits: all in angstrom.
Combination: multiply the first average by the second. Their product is 116.5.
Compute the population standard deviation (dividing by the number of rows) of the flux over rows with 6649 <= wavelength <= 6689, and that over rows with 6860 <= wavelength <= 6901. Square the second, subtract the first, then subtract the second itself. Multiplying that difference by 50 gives -40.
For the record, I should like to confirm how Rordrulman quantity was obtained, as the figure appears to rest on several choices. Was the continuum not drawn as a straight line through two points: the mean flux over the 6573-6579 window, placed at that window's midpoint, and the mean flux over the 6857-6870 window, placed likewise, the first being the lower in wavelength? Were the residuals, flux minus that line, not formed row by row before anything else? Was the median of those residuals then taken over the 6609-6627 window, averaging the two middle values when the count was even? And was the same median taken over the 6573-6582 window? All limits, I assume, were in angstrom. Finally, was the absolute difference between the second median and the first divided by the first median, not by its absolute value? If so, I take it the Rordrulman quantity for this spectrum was 0.2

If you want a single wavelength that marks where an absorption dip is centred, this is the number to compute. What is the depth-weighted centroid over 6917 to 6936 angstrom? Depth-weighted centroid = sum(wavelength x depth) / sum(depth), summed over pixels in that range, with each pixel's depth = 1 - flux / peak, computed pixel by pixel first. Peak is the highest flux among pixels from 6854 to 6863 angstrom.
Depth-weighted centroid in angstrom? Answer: 6924.6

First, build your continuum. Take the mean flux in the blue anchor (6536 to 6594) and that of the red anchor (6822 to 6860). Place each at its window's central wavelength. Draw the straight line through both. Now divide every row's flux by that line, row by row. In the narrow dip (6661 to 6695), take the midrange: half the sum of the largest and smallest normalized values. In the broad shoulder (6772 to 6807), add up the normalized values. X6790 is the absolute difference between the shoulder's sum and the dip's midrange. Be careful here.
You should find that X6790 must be 9.84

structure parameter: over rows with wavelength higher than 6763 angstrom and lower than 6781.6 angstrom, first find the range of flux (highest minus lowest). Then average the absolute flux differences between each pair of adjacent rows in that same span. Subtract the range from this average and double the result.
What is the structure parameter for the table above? -1.4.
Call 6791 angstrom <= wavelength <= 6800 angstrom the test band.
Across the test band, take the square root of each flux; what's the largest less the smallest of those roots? 0.02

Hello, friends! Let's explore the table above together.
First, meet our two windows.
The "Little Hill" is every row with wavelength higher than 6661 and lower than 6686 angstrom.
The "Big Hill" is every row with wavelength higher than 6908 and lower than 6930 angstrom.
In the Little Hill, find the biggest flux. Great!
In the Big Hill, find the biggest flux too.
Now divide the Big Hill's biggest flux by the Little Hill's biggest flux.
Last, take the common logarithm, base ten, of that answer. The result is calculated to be -0.011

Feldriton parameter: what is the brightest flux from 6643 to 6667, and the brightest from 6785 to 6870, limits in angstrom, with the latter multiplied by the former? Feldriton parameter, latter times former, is 136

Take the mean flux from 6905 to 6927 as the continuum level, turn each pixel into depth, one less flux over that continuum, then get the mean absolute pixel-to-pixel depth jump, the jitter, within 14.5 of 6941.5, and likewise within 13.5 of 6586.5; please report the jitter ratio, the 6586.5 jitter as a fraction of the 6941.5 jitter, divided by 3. 1.13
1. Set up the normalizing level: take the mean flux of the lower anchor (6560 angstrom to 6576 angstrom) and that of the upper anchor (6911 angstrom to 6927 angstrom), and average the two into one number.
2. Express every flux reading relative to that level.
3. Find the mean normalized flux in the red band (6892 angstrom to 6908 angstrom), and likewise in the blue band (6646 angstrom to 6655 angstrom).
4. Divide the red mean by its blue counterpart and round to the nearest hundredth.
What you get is 1.02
